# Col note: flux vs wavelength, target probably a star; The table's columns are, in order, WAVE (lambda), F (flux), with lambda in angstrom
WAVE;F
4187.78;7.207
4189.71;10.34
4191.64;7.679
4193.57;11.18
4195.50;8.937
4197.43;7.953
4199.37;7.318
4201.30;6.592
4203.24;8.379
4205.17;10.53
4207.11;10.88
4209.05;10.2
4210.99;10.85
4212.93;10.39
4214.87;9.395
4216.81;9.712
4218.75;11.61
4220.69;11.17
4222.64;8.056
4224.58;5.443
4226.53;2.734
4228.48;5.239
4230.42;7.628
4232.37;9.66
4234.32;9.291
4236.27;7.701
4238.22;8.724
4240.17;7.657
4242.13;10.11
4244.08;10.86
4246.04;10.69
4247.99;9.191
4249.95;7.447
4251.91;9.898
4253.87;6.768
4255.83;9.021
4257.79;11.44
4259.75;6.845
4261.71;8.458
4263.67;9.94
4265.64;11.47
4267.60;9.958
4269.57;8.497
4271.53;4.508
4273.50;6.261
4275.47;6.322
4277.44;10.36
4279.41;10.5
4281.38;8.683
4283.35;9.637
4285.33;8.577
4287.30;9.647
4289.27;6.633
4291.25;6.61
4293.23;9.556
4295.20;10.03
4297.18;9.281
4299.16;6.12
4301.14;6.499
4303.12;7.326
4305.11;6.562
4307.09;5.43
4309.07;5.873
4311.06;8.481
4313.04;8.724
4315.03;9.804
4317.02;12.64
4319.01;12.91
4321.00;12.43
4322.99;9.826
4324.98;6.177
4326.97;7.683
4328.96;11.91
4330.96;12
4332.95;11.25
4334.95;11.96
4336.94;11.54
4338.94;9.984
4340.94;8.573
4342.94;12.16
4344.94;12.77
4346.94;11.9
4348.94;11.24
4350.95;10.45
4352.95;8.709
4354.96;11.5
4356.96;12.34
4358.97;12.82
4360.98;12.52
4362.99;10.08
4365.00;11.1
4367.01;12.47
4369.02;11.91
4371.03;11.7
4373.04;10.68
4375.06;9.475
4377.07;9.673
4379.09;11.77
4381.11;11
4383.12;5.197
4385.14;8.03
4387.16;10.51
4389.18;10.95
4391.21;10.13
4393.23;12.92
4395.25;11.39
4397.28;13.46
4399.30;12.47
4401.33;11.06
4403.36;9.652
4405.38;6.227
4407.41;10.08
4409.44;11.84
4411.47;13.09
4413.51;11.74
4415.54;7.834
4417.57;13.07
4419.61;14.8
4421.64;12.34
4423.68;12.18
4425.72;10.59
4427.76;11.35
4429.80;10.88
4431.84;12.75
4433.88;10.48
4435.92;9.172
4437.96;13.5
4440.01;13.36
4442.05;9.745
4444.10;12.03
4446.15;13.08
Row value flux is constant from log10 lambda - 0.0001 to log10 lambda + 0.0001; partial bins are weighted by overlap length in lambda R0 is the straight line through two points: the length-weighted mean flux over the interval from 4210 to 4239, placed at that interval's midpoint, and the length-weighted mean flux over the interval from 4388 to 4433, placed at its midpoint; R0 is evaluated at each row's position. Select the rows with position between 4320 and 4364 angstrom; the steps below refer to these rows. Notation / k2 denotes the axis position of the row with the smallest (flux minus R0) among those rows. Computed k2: 4324.98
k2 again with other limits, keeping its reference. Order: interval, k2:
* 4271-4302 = 4271.53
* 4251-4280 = 4271.53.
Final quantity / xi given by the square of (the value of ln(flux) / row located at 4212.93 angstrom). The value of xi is 5.48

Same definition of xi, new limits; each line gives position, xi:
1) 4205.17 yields 5.54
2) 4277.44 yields 5.47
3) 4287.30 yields 5.14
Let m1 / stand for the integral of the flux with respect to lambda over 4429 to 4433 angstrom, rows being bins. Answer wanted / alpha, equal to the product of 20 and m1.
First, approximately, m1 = 47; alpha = 946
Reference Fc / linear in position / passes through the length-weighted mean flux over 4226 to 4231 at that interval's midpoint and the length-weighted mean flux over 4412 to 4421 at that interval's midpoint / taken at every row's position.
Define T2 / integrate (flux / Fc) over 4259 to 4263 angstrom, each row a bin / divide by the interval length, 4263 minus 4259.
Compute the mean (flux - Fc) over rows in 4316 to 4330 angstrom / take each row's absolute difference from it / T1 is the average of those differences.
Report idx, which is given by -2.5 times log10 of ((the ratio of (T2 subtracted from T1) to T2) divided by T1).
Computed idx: 1.1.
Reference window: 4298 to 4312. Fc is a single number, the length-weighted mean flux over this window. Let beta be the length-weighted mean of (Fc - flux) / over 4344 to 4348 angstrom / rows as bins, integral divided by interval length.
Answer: -6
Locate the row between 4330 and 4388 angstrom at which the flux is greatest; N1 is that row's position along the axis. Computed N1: 4358.97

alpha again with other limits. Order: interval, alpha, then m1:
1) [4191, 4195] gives 762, 38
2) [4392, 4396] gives 969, 48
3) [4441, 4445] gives 870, 44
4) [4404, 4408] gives 648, 32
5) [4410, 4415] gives 1192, 60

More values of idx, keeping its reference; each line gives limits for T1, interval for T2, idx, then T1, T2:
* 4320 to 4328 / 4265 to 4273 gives 1.2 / 2.2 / 1.25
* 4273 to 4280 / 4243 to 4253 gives 2.3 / 2.0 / 1.62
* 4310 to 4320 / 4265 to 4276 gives 1.4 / 1.7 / 1.16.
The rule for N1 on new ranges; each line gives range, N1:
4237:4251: 4244.08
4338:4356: 4344.94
